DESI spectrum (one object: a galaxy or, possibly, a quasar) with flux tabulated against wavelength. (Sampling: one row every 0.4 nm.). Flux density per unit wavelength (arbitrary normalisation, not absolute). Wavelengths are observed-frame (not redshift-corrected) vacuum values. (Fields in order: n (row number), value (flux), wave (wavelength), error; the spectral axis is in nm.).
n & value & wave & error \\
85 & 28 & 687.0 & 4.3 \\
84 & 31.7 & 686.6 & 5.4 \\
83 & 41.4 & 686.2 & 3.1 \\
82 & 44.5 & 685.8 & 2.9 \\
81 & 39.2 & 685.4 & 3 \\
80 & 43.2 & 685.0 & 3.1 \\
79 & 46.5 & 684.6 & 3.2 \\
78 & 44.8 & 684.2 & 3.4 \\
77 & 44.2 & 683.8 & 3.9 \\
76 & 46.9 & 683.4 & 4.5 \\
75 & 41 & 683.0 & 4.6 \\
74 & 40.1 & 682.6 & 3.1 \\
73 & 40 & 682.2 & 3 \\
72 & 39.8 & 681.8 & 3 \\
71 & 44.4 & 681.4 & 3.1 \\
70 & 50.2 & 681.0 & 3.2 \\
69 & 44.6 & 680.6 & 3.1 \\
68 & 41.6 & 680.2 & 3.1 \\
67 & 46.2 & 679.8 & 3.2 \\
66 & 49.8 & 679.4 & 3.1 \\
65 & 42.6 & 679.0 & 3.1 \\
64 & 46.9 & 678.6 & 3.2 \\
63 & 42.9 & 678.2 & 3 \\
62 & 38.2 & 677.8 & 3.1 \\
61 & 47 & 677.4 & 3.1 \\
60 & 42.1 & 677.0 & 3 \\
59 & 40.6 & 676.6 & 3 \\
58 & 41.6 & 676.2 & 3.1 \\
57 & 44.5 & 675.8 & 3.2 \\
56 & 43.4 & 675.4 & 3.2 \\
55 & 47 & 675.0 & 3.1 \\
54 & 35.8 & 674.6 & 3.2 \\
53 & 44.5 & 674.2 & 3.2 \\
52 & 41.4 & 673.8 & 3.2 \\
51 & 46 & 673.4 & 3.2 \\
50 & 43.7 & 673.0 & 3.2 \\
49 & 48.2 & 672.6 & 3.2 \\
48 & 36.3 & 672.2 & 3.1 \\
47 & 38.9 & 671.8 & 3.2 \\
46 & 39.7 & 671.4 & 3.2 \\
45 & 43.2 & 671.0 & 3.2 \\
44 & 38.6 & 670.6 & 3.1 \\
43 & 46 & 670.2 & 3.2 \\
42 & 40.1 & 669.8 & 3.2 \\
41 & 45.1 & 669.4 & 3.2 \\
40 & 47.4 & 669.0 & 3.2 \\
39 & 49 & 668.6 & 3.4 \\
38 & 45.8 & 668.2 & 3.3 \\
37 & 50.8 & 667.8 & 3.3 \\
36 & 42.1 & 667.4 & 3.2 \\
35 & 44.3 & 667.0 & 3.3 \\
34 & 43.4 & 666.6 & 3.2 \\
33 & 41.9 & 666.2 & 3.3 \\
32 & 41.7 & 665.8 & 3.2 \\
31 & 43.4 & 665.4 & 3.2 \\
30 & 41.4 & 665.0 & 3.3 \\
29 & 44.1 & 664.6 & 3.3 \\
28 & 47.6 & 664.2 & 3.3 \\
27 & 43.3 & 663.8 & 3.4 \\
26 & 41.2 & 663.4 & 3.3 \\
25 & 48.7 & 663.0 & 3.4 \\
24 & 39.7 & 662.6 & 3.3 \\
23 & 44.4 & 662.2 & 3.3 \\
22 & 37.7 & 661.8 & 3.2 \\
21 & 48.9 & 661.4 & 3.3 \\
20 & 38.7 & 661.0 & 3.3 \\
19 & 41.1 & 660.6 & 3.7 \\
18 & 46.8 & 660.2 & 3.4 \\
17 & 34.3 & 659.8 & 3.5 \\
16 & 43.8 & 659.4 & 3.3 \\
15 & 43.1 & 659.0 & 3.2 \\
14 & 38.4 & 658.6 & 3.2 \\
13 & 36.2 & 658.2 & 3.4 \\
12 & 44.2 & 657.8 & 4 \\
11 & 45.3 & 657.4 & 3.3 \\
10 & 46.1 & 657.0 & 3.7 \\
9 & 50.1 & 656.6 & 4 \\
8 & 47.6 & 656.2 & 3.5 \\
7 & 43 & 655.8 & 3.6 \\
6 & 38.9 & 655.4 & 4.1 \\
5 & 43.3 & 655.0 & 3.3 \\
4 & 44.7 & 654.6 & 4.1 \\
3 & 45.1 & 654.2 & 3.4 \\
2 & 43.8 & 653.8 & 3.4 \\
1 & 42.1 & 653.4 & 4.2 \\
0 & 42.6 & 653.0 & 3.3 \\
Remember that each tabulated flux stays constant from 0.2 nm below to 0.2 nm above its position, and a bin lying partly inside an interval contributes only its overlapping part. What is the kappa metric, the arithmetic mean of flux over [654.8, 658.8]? 43.3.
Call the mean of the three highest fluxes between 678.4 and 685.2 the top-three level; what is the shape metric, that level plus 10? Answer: 59.0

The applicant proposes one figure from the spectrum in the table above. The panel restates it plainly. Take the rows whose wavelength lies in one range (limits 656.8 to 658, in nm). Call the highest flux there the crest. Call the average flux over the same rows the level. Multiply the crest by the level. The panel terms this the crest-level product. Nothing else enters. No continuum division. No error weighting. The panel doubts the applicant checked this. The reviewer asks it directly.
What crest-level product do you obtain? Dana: 2084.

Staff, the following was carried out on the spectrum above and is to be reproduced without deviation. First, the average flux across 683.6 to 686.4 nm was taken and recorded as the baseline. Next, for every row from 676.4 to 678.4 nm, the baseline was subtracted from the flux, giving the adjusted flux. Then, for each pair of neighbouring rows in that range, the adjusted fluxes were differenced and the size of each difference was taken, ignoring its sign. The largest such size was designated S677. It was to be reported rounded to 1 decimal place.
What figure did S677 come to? 8.8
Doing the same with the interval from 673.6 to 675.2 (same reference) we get 11.2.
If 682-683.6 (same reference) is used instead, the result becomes 5.9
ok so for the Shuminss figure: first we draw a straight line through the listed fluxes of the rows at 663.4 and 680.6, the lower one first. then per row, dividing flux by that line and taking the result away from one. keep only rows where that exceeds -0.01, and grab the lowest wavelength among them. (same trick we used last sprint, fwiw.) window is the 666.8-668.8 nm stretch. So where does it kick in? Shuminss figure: 667.4 nm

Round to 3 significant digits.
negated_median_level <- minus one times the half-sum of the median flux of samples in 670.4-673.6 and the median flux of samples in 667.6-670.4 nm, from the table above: -43.7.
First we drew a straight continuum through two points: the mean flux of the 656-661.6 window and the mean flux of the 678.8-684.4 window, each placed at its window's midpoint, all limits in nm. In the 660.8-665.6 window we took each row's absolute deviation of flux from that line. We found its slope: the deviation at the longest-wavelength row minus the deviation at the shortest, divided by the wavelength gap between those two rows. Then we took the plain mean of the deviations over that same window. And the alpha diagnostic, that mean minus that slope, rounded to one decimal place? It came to 4.0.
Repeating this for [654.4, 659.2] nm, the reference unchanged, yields 3.3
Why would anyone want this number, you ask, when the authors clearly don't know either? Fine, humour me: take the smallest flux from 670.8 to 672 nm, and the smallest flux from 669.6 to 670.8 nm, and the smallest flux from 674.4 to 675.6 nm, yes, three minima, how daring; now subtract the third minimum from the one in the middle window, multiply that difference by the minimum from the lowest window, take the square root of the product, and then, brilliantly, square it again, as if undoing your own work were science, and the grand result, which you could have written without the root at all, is 120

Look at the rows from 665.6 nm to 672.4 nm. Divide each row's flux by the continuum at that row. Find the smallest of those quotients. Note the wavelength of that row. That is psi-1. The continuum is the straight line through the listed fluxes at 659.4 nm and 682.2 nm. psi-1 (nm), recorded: 672.2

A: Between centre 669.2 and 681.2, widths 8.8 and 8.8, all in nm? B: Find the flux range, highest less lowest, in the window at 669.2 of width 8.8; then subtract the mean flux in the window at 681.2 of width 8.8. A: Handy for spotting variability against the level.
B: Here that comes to -29.2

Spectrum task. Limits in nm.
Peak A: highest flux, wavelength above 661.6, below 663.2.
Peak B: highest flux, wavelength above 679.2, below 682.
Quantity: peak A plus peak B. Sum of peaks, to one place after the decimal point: 98.9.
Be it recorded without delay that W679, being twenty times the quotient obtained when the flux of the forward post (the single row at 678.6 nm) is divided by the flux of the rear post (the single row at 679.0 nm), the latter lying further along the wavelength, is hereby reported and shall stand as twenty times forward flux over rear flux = 22.0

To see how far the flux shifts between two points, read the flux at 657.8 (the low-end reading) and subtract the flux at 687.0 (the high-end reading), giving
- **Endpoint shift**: 16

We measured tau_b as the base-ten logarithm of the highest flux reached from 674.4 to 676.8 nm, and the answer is 1.67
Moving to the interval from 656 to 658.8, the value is 1.70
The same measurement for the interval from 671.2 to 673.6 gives 1.68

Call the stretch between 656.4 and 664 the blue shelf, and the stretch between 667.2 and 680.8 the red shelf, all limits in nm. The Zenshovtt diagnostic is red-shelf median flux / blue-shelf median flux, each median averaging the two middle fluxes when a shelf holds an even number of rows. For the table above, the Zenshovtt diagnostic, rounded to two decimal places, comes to 1.01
